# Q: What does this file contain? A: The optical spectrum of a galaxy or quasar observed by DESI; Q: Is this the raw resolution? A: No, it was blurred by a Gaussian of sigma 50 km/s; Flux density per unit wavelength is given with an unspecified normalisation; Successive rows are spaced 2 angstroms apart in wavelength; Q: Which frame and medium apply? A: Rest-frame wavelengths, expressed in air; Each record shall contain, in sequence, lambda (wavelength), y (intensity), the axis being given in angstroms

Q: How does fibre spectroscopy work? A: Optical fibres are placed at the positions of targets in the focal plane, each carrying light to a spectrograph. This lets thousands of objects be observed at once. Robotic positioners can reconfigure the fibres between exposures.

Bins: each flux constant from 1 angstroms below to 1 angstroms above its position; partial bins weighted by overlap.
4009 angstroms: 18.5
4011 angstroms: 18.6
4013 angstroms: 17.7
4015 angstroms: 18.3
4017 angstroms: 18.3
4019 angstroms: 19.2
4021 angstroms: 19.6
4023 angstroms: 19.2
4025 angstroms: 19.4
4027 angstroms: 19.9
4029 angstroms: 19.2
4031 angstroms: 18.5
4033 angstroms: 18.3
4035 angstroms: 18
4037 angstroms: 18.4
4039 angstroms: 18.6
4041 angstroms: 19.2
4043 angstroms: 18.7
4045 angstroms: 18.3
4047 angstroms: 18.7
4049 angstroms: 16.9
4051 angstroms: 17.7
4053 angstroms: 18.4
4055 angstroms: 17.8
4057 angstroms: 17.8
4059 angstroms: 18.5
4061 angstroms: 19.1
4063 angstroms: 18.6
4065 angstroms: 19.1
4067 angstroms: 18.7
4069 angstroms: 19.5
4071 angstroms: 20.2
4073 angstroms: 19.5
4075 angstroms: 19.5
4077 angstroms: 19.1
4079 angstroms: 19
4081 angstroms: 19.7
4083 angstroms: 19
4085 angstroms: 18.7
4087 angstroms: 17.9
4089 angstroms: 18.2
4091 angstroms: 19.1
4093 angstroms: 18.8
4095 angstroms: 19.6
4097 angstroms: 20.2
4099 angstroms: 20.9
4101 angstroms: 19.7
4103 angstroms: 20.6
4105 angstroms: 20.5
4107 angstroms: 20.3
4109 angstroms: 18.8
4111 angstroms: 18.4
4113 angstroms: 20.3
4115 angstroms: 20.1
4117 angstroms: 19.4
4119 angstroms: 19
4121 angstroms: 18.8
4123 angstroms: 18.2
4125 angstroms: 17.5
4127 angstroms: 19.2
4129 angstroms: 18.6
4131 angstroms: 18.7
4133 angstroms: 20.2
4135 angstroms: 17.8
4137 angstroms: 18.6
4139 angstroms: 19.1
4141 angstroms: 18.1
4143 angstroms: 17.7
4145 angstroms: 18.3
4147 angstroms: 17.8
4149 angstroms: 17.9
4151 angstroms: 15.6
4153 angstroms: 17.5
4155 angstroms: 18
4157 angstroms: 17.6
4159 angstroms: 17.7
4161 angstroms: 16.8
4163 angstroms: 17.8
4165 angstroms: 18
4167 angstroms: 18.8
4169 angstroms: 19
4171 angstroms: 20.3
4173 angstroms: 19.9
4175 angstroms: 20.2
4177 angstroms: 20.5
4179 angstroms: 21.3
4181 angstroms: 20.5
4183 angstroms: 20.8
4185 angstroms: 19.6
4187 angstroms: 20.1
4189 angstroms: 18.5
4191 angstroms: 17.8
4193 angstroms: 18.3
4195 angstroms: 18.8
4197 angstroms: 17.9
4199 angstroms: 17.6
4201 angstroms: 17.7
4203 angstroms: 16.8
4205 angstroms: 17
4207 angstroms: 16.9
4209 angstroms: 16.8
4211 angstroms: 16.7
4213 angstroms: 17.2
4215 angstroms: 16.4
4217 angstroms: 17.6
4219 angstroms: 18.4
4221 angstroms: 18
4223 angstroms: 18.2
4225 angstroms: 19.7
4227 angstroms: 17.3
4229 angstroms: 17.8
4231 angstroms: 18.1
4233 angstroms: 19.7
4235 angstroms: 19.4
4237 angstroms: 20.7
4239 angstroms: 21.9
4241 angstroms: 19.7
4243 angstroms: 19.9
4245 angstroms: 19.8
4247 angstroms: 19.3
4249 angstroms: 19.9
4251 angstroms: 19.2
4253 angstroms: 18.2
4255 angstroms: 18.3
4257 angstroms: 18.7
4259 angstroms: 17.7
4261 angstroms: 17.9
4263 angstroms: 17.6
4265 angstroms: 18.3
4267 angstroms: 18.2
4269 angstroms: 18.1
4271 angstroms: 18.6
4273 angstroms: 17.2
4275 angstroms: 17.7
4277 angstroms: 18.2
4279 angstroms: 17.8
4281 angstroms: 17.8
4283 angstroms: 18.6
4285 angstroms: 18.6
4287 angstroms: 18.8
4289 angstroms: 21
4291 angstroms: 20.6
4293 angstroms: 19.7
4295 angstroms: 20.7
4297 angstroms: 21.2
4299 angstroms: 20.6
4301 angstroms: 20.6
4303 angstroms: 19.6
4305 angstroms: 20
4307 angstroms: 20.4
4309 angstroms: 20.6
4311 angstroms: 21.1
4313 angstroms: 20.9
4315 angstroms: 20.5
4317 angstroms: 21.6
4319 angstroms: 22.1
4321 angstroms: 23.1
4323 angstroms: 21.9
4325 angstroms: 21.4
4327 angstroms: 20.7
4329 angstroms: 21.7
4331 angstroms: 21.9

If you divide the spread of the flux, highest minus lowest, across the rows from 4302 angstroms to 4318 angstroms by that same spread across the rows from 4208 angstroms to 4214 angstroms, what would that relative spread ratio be 4.0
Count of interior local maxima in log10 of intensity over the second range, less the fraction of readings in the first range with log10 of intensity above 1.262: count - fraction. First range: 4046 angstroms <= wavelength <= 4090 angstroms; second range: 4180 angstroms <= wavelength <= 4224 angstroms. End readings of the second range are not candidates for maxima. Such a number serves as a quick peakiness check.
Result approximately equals 6.27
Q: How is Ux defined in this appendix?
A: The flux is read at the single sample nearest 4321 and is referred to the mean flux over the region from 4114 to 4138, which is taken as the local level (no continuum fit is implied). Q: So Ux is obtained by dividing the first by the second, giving 1.23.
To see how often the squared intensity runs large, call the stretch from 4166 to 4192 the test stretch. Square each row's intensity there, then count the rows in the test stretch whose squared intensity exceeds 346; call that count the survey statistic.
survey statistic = 11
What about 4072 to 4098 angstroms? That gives 11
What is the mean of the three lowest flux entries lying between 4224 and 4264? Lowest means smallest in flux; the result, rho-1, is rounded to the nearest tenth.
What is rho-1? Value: 17.5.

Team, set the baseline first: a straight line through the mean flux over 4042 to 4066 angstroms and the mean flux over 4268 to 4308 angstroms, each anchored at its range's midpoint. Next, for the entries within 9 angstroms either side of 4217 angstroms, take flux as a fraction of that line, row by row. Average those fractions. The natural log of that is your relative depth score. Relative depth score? -0.07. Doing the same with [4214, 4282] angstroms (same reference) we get -0.03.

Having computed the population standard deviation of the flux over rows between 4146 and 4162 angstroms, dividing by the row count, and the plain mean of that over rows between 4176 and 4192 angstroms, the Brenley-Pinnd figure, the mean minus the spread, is 19.1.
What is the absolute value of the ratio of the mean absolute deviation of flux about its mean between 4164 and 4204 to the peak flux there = 0.052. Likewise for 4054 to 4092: 0.026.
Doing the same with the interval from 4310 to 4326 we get 0.026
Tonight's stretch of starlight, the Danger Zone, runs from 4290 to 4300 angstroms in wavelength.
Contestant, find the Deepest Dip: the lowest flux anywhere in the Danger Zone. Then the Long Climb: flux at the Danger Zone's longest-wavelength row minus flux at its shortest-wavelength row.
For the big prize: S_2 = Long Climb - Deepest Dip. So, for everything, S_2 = -19.7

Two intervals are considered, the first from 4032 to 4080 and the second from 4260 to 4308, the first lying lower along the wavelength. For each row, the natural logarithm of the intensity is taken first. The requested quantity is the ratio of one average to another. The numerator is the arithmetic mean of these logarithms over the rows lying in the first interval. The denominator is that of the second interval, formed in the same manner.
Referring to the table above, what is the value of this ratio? 0.99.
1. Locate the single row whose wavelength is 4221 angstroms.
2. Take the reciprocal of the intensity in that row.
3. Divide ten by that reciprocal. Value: 180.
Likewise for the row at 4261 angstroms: 179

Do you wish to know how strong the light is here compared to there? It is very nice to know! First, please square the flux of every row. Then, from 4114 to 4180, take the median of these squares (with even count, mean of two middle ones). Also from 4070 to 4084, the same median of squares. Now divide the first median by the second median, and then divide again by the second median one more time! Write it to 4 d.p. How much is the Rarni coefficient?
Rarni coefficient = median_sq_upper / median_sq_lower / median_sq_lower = 0.0024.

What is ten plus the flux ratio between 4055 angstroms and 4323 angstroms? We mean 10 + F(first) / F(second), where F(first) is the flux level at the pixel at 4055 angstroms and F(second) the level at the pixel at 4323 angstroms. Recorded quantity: 10.81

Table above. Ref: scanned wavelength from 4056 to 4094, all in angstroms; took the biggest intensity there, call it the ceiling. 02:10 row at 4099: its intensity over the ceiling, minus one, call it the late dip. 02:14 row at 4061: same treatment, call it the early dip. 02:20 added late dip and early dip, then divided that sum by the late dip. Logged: -1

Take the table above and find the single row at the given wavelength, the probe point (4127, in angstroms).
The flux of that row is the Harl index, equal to 19.2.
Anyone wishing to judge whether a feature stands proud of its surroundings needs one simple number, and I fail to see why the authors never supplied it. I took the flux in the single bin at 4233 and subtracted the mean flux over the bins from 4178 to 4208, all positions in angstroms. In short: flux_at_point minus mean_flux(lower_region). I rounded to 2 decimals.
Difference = 1.06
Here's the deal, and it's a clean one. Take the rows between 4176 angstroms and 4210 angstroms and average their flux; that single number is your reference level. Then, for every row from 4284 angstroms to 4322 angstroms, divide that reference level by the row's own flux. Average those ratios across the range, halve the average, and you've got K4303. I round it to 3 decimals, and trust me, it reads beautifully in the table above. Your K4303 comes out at 0.453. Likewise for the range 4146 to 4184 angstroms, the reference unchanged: 0.501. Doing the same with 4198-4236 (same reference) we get 0.527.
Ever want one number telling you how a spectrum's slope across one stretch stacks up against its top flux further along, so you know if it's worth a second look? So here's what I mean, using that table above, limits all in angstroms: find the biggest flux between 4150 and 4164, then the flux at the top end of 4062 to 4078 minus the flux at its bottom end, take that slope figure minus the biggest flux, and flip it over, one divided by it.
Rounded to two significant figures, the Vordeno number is -0.057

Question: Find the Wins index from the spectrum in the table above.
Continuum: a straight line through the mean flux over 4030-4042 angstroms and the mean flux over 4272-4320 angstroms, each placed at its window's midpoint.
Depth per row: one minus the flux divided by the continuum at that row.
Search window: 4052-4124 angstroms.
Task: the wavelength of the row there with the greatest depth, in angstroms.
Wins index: 4087 angstroms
